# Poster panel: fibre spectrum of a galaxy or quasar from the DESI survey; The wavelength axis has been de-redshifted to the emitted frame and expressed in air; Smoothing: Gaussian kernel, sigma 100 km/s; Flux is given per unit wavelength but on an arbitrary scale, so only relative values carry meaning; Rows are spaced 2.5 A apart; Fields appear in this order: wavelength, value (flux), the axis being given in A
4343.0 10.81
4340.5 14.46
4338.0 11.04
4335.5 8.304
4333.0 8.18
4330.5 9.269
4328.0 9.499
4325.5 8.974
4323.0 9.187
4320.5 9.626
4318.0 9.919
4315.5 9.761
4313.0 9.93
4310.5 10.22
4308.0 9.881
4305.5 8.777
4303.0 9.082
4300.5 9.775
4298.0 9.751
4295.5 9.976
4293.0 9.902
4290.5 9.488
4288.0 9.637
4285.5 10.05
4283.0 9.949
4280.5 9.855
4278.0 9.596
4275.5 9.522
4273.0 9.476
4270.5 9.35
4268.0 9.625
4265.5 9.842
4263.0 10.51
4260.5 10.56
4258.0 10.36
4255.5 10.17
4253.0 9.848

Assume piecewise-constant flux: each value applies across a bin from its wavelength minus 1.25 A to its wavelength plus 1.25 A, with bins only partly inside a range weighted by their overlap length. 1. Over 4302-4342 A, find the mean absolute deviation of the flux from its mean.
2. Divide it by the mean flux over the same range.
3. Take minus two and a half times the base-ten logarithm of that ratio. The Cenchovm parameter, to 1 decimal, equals 2.6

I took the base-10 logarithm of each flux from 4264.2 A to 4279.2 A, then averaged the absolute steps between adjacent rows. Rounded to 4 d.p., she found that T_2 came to 0.0067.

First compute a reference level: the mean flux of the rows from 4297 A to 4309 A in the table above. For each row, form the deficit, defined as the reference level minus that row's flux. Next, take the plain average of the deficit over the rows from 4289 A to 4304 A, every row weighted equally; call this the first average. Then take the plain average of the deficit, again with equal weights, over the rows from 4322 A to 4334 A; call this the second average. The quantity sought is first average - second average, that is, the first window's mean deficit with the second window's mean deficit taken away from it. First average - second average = -0.64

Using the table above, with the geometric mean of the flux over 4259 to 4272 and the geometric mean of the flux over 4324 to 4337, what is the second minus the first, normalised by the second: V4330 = -0.13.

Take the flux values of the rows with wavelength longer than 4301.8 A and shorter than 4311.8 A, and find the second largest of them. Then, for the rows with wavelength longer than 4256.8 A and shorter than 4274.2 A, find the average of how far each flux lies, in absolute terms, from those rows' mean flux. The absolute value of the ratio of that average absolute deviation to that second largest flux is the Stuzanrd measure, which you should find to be 0.045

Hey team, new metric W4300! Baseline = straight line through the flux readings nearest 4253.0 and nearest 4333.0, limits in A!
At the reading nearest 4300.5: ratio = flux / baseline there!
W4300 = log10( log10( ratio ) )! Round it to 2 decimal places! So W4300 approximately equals -1.37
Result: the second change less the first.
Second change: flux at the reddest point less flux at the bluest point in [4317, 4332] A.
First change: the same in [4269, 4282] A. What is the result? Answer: -1.2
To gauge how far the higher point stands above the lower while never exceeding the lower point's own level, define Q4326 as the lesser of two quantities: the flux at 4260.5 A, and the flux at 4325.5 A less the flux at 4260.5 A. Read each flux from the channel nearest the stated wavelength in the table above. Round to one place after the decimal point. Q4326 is -1.6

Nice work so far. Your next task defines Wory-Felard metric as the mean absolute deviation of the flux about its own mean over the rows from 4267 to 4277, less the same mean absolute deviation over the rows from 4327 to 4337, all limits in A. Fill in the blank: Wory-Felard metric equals -0.49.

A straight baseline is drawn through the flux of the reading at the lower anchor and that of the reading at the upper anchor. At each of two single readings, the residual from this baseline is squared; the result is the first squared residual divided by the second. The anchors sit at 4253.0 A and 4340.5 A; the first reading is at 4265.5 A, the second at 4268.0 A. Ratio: 0.43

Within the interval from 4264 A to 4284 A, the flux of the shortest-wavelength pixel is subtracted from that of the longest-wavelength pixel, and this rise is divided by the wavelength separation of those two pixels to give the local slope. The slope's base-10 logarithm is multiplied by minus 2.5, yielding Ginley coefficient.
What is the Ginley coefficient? 5.5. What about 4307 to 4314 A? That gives 5.0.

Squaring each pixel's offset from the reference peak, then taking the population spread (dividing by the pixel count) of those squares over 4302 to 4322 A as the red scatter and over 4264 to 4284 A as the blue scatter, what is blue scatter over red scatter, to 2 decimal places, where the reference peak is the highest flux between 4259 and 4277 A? 0.35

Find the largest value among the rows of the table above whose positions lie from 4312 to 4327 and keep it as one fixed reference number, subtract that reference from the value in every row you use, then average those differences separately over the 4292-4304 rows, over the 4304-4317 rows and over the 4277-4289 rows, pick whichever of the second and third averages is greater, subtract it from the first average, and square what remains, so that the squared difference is 0.014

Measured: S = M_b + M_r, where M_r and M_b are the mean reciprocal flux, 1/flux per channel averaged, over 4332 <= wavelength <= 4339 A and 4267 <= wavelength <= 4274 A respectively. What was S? 0.217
